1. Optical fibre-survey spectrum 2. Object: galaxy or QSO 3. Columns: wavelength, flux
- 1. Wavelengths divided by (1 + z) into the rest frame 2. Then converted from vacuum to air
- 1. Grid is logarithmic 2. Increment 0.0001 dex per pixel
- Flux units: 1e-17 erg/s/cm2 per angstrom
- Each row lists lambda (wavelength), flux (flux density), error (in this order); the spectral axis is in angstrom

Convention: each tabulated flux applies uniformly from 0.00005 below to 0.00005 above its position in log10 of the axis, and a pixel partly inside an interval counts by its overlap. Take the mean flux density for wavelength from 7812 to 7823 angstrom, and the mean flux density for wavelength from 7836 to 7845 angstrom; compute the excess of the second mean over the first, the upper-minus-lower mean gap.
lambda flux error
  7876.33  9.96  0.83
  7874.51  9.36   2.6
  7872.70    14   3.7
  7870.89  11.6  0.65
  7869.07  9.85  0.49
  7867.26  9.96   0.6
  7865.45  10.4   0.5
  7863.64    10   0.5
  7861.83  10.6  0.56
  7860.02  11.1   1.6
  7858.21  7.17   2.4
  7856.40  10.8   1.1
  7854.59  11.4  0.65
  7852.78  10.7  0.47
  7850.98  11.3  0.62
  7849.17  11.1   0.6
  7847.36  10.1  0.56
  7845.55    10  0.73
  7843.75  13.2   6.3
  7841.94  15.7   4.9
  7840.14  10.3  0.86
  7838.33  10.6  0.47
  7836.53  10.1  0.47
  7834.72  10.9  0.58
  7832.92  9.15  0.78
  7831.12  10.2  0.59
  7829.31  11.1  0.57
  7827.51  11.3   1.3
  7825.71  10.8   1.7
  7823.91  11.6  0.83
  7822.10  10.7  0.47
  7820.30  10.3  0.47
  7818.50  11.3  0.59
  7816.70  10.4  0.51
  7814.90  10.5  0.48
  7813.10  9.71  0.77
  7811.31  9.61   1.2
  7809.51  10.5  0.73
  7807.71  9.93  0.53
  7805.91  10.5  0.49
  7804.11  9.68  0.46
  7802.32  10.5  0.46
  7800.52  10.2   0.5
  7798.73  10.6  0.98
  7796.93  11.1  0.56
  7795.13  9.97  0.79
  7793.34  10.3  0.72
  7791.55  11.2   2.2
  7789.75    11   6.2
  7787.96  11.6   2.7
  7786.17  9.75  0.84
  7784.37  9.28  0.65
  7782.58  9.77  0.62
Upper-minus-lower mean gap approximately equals 1.5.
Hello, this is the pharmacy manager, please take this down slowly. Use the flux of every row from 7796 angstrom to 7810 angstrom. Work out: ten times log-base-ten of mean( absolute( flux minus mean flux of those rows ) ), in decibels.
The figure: -4.8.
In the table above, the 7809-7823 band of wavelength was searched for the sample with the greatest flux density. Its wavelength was 7818.50 angstrom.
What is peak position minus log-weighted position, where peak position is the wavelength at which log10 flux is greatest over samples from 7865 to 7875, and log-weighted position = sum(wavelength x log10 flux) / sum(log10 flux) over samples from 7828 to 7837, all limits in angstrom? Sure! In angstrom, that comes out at 39.8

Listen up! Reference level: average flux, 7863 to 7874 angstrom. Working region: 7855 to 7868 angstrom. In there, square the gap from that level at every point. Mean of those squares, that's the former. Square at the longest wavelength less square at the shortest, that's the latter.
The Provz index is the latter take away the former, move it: -1.4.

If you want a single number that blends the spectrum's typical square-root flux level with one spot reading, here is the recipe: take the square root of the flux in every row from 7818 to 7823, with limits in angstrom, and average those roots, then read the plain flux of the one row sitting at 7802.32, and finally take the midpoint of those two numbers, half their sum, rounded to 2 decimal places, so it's 6.89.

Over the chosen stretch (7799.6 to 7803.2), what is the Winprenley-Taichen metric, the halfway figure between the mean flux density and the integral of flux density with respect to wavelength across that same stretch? 23.8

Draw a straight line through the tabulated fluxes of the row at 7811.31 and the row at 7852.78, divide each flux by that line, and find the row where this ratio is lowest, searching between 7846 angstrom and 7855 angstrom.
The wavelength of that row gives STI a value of 7847.36 angstrom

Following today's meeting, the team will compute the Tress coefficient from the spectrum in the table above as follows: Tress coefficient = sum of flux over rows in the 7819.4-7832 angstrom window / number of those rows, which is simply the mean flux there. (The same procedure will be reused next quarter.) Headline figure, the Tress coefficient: 10.9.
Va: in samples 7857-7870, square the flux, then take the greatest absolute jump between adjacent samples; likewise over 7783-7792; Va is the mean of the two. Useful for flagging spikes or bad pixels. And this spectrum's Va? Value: 56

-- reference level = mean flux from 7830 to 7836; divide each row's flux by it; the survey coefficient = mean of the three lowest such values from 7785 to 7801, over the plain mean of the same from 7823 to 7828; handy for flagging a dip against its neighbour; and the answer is 0.89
